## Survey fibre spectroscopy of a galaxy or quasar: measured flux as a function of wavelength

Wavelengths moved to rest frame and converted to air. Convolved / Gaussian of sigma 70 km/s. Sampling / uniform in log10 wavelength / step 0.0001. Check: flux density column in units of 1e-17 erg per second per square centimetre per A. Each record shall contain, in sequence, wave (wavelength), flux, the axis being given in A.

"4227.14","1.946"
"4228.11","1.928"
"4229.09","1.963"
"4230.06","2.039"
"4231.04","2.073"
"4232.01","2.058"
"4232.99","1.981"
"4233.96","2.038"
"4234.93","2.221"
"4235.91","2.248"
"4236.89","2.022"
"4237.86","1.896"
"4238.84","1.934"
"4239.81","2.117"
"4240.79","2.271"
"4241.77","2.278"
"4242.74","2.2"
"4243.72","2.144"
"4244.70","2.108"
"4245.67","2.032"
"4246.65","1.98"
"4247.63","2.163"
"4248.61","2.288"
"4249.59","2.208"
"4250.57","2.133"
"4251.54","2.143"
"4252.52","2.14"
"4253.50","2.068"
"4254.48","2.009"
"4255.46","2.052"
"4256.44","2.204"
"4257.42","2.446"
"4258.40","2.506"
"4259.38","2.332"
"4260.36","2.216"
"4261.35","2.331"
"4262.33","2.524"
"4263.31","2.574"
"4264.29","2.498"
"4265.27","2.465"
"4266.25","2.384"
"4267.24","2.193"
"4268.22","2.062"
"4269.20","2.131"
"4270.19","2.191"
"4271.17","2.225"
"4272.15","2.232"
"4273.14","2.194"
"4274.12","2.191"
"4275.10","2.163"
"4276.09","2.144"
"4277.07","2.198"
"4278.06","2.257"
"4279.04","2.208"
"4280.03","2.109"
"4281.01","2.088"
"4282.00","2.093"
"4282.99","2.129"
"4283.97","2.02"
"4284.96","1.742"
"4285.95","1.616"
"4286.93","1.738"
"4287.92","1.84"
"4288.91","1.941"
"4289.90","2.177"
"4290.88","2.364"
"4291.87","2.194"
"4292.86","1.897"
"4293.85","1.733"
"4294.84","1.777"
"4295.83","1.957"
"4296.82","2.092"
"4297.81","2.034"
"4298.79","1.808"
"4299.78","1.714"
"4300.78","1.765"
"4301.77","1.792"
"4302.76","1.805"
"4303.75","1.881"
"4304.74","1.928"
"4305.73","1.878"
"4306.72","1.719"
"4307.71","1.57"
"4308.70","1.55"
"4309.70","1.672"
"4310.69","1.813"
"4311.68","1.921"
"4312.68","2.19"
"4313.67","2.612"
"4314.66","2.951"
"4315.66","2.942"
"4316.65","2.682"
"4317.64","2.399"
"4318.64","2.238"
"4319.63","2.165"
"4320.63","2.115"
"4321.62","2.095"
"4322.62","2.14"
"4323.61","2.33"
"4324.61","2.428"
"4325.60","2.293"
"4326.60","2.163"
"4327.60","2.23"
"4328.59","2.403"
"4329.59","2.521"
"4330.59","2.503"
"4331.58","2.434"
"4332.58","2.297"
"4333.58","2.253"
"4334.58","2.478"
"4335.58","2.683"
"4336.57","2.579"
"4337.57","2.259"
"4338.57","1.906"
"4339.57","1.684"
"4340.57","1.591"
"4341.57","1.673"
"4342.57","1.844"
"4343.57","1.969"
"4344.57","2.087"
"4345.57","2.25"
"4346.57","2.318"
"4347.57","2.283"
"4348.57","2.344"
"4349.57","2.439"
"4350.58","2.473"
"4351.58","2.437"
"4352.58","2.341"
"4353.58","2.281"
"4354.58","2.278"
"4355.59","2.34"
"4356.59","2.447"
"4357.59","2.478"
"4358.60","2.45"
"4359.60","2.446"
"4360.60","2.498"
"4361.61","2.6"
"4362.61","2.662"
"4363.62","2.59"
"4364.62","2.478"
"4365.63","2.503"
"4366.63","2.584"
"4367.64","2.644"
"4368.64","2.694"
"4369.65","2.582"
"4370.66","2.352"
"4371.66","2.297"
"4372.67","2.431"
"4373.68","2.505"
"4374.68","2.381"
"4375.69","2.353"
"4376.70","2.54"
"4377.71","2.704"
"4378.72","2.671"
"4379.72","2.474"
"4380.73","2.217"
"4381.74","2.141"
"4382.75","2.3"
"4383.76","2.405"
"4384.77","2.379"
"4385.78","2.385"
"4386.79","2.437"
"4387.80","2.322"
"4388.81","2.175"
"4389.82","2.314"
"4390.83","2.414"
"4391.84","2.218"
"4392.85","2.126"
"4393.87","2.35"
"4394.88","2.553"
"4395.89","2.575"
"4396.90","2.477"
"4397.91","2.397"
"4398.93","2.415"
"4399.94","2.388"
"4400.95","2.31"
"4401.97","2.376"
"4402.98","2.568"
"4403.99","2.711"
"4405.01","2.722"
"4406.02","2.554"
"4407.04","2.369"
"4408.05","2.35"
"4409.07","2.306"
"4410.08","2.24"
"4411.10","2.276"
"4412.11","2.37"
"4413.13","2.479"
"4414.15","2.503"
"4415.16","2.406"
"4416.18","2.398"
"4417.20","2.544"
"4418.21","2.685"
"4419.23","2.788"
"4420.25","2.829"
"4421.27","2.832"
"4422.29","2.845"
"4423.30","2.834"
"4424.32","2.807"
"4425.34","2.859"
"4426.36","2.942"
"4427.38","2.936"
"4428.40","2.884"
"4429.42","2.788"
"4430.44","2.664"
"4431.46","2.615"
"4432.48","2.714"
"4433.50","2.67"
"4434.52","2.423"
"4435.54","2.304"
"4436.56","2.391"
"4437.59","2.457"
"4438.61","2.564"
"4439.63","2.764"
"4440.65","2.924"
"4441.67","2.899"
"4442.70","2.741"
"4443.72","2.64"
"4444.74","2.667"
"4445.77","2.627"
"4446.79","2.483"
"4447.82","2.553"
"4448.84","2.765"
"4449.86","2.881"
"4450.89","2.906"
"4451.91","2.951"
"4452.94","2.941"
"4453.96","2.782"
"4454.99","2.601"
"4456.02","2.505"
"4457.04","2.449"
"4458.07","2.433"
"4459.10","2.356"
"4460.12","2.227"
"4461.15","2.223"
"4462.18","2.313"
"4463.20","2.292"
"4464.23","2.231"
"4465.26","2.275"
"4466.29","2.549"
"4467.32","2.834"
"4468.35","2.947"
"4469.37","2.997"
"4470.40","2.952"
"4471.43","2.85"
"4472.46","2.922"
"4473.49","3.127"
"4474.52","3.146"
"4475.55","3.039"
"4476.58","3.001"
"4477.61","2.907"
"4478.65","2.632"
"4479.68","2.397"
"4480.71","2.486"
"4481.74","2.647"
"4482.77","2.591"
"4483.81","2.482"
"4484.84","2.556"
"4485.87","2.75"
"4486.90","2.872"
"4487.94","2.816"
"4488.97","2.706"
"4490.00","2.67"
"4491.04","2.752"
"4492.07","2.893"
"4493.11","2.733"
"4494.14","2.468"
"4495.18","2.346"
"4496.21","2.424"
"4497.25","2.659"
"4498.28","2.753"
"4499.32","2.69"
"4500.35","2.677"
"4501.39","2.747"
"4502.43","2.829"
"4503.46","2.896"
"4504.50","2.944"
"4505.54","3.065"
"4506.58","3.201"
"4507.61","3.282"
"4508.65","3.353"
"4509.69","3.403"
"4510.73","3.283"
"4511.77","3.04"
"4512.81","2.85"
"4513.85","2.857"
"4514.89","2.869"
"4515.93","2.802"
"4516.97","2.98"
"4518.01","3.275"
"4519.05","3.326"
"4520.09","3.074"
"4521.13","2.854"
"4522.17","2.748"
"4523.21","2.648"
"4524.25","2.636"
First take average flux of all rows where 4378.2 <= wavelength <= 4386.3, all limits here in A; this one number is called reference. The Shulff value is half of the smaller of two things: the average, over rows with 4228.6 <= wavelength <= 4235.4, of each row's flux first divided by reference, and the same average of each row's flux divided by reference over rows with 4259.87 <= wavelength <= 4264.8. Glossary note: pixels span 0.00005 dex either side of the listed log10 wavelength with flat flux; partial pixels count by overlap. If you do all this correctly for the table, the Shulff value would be 0.43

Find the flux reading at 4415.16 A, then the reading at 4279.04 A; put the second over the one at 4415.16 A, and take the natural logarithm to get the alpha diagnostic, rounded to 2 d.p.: -0.09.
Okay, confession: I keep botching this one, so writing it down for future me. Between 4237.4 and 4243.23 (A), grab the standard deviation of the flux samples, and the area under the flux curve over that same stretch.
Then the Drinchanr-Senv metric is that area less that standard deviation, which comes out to 12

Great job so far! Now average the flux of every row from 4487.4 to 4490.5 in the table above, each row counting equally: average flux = 2.73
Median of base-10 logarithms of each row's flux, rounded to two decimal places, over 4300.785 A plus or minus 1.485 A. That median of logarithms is 0.25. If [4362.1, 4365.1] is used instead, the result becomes 0.41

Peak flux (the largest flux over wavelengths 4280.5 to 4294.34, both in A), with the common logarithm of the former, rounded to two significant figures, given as 0.37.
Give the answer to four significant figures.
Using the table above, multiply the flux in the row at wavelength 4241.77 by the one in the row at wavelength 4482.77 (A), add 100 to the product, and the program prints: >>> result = 105.9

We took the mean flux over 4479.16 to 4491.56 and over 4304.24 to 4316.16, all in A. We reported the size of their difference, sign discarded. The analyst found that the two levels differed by 0.6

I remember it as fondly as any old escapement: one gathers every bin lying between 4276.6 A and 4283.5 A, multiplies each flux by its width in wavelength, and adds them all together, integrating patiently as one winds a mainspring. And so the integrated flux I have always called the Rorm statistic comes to 14.9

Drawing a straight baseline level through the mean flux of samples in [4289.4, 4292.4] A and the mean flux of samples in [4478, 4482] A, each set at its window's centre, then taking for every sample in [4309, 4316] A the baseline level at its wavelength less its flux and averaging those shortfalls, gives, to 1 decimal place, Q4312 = 0.0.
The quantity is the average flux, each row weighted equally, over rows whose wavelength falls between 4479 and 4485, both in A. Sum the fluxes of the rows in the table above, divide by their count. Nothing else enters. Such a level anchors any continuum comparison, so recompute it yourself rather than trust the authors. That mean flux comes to 2.53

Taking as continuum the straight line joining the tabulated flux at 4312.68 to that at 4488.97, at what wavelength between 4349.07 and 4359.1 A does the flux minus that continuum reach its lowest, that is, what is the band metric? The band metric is 4354.58 A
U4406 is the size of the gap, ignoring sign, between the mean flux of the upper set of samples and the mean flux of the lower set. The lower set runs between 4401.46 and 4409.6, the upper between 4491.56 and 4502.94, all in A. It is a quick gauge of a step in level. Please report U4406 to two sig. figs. 0.16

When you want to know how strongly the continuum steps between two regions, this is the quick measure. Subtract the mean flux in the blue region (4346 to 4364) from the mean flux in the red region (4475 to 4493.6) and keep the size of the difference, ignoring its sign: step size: 0.3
